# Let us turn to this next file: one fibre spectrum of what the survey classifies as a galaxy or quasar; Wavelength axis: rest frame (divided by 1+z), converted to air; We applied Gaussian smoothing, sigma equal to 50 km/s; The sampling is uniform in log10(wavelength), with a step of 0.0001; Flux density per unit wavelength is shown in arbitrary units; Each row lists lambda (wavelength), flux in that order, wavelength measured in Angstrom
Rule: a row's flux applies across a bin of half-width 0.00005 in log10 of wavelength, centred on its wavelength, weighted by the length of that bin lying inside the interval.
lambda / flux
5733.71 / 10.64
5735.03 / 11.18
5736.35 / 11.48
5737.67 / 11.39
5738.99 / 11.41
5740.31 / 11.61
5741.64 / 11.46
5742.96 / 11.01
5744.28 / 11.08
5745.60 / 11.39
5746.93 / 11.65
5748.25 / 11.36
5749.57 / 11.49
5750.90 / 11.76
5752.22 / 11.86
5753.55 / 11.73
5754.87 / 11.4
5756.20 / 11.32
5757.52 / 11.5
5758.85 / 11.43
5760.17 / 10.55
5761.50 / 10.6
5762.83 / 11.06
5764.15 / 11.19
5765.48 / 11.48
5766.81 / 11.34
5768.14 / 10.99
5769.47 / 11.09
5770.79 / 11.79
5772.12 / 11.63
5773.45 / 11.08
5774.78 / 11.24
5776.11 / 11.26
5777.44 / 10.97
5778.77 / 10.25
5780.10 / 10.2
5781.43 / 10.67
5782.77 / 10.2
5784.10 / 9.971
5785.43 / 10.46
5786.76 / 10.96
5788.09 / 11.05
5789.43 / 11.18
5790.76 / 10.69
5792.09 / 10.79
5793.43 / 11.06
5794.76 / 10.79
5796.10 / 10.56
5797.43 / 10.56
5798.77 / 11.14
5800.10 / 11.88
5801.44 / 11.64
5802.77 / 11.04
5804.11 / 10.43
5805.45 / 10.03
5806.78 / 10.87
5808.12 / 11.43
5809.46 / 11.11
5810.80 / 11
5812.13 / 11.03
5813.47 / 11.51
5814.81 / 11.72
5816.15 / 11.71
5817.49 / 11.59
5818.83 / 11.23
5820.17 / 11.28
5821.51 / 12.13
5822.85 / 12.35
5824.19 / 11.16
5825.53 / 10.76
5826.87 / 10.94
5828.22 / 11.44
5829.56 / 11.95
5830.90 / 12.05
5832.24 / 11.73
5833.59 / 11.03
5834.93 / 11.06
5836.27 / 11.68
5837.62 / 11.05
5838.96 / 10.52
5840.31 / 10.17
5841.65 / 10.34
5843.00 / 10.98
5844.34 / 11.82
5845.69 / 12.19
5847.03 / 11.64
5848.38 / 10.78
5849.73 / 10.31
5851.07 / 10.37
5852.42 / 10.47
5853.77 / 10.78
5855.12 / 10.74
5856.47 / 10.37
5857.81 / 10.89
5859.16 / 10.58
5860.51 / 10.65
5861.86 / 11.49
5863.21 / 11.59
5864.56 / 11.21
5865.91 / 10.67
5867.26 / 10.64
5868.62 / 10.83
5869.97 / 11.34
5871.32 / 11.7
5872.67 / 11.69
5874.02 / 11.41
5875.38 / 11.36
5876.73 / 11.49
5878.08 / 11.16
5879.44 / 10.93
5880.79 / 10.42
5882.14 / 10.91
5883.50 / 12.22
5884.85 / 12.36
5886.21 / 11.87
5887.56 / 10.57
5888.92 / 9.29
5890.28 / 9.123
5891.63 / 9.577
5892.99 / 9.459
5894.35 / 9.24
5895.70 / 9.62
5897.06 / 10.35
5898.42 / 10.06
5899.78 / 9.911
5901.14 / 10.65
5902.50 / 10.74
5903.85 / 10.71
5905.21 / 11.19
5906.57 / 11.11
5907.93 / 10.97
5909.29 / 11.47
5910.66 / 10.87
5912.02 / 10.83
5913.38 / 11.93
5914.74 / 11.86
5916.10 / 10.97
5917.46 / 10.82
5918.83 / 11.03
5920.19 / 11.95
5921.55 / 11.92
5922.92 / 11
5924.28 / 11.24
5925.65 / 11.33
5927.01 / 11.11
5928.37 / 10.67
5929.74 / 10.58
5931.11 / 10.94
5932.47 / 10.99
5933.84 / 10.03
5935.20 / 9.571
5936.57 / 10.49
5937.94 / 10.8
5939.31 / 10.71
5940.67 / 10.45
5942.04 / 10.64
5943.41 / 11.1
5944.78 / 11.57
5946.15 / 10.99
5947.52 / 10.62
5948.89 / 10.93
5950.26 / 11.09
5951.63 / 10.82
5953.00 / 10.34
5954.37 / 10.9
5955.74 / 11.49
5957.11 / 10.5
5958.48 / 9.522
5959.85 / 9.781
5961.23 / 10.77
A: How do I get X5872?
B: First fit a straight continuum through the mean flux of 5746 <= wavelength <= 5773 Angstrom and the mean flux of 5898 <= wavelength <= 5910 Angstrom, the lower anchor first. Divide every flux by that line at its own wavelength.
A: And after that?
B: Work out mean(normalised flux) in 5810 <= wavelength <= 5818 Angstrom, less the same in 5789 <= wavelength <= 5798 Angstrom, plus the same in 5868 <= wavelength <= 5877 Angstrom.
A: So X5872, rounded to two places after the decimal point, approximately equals 1.11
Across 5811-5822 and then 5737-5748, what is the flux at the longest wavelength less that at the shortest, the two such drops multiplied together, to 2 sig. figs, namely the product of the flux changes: 0.29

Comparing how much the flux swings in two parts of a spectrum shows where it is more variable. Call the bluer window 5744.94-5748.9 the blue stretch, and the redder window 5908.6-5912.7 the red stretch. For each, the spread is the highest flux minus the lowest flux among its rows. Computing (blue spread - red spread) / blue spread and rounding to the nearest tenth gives -1.2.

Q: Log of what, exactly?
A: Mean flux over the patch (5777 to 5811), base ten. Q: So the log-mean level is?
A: 1.03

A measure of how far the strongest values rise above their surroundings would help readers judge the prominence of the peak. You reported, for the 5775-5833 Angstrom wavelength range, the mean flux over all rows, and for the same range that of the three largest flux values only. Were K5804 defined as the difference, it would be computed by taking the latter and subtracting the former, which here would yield 1.09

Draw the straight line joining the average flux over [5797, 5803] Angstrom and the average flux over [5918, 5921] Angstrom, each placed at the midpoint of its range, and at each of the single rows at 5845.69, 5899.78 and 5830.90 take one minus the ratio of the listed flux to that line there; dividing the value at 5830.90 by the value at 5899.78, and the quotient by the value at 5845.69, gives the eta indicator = 6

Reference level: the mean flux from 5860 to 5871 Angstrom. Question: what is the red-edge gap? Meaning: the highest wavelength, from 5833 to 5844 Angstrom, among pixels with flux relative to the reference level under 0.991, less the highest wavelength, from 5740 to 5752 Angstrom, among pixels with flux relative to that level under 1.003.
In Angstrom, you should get 97.4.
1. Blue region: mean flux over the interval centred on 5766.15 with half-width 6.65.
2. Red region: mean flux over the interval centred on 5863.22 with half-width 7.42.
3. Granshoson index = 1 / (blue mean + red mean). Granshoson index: 0.0452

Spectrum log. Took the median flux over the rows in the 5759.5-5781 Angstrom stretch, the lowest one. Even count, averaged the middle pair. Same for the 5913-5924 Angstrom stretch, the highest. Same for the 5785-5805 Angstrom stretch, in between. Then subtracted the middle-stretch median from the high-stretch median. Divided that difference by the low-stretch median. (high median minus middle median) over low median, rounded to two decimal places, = 0.04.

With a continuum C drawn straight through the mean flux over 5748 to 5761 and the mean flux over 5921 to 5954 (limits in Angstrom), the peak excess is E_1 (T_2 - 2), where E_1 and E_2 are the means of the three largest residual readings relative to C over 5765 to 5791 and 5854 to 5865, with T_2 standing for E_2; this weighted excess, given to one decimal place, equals -0.4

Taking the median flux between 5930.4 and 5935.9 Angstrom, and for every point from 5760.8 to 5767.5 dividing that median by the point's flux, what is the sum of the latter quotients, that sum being 4.7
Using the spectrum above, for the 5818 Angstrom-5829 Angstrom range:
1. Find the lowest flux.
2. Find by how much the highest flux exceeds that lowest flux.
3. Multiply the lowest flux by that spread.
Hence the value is 17.1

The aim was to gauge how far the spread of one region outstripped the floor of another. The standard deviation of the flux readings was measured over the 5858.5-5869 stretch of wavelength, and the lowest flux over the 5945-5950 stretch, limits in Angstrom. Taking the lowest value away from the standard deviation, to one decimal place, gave -10.2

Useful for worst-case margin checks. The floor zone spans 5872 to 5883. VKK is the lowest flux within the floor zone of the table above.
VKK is 10.42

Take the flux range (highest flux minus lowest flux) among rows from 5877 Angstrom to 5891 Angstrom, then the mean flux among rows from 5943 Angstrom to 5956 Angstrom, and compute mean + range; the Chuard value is 14.2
